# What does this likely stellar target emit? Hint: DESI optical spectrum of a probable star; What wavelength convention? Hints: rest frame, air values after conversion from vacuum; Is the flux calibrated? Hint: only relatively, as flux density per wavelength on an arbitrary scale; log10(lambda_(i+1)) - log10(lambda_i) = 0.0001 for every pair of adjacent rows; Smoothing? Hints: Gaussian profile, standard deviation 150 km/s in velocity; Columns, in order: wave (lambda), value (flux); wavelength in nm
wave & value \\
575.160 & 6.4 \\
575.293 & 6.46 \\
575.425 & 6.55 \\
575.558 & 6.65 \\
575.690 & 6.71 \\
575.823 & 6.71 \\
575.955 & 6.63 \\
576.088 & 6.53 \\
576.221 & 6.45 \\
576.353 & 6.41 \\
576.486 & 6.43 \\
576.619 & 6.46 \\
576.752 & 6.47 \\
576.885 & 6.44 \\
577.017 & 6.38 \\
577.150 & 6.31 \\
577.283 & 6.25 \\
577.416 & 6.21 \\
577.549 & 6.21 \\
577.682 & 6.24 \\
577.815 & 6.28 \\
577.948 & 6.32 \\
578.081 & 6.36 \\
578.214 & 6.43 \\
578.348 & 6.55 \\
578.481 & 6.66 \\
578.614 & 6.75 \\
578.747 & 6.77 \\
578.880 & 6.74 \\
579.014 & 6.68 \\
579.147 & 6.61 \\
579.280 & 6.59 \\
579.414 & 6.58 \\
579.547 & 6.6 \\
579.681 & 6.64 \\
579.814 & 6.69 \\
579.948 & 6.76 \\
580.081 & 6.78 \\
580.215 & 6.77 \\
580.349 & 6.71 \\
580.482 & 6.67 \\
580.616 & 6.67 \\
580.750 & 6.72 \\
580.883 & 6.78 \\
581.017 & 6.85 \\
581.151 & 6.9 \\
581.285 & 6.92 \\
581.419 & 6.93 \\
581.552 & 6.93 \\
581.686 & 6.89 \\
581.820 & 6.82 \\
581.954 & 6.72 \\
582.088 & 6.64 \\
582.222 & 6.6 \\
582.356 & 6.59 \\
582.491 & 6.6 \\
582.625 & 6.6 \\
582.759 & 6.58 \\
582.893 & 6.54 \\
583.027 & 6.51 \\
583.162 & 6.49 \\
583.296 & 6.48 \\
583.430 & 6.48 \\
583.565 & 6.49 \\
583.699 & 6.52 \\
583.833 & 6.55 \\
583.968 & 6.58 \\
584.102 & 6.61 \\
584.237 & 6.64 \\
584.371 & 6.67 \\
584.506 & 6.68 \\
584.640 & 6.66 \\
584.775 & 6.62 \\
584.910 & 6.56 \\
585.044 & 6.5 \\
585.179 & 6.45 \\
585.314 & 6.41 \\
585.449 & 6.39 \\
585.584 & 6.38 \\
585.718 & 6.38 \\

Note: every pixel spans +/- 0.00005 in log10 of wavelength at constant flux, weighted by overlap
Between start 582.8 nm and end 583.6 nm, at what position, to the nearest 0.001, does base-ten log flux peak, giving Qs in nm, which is 582.893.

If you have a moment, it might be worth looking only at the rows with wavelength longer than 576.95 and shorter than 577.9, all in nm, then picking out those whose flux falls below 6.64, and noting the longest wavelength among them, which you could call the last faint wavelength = 577.815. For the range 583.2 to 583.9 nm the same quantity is 583.833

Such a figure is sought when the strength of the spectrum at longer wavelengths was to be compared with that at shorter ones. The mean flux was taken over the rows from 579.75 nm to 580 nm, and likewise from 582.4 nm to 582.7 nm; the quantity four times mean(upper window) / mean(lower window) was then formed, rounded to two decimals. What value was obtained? 3.93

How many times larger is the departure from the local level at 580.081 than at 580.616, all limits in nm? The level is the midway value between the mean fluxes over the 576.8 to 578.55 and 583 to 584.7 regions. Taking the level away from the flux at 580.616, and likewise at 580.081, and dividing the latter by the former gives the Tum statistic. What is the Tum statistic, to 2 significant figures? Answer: 1.5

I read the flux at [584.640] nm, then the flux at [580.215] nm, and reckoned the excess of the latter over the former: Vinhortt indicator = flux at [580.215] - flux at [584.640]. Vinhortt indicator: 0.1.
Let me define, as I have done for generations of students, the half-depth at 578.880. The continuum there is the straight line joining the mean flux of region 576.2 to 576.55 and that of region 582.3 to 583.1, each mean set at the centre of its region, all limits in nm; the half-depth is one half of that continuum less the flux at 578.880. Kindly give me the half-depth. -0.13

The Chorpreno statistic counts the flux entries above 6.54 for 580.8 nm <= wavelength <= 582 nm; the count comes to 9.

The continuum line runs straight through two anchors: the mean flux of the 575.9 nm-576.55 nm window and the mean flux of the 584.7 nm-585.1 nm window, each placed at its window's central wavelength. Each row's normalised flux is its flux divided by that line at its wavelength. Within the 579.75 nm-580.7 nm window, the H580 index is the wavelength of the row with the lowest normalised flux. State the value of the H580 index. 580.616 nm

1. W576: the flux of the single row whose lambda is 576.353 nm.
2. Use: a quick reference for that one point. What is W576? 6.41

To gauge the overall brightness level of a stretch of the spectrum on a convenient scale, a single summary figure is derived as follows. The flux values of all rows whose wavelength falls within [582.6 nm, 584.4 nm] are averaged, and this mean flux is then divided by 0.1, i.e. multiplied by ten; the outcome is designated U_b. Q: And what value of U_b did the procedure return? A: 65.5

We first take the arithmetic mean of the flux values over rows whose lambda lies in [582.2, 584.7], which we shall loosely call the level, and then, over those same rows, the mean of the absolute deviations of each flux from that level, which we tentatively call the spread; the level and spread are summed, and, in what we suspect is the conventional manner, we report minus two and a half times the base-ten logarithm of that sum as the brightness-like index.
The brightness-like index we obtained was -2.05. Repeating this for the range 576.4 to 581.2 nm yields -2.07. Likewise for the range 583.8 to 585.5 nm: -2.06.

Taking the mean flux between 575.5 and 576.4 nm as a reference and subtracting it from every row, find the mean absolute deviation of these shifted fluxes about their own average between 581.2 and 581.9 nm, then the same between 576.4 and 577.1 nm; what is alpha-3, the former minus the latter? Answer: 0.010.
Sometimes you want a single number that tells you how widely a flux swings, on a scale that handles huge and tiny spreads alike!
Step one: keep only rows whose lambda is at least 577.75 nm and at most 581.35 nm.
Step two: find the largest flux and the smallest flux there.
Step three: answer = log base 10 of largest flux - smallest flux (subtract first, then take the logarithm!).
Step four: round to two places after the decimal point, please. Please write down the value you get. -0.19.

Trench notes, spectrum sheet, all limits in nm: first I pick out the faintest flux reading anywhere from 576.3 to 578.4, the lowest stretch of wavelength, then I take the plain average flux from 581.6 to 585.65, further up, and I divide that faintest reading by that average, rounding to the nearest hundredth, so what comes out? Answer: 0.94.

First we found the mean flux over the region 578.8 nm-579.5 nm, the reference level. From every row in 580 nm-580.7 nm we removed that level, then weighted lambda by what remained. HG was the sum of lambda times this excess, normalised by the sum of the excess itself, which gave 580.24 nm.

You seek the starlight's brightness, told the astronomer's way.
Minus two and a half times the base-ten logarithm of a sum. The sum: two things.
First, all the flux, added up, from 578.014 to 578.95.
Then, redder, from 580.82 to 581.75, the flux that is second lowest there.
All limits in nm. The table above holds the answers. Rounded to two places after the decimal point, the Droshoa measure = -4.31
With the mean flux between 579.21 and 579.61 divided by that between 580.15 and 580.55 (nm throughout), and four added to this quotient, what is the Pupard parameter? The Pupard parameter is 4.98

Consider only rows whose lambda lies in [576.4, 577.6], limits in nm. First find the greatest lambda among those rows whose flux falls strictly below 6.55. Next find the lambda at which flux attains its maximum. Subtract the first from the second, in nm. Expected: -0.80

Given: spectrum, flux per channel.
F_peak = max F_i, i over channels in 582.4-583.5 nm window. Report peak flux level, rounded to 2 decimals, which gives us 6.60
